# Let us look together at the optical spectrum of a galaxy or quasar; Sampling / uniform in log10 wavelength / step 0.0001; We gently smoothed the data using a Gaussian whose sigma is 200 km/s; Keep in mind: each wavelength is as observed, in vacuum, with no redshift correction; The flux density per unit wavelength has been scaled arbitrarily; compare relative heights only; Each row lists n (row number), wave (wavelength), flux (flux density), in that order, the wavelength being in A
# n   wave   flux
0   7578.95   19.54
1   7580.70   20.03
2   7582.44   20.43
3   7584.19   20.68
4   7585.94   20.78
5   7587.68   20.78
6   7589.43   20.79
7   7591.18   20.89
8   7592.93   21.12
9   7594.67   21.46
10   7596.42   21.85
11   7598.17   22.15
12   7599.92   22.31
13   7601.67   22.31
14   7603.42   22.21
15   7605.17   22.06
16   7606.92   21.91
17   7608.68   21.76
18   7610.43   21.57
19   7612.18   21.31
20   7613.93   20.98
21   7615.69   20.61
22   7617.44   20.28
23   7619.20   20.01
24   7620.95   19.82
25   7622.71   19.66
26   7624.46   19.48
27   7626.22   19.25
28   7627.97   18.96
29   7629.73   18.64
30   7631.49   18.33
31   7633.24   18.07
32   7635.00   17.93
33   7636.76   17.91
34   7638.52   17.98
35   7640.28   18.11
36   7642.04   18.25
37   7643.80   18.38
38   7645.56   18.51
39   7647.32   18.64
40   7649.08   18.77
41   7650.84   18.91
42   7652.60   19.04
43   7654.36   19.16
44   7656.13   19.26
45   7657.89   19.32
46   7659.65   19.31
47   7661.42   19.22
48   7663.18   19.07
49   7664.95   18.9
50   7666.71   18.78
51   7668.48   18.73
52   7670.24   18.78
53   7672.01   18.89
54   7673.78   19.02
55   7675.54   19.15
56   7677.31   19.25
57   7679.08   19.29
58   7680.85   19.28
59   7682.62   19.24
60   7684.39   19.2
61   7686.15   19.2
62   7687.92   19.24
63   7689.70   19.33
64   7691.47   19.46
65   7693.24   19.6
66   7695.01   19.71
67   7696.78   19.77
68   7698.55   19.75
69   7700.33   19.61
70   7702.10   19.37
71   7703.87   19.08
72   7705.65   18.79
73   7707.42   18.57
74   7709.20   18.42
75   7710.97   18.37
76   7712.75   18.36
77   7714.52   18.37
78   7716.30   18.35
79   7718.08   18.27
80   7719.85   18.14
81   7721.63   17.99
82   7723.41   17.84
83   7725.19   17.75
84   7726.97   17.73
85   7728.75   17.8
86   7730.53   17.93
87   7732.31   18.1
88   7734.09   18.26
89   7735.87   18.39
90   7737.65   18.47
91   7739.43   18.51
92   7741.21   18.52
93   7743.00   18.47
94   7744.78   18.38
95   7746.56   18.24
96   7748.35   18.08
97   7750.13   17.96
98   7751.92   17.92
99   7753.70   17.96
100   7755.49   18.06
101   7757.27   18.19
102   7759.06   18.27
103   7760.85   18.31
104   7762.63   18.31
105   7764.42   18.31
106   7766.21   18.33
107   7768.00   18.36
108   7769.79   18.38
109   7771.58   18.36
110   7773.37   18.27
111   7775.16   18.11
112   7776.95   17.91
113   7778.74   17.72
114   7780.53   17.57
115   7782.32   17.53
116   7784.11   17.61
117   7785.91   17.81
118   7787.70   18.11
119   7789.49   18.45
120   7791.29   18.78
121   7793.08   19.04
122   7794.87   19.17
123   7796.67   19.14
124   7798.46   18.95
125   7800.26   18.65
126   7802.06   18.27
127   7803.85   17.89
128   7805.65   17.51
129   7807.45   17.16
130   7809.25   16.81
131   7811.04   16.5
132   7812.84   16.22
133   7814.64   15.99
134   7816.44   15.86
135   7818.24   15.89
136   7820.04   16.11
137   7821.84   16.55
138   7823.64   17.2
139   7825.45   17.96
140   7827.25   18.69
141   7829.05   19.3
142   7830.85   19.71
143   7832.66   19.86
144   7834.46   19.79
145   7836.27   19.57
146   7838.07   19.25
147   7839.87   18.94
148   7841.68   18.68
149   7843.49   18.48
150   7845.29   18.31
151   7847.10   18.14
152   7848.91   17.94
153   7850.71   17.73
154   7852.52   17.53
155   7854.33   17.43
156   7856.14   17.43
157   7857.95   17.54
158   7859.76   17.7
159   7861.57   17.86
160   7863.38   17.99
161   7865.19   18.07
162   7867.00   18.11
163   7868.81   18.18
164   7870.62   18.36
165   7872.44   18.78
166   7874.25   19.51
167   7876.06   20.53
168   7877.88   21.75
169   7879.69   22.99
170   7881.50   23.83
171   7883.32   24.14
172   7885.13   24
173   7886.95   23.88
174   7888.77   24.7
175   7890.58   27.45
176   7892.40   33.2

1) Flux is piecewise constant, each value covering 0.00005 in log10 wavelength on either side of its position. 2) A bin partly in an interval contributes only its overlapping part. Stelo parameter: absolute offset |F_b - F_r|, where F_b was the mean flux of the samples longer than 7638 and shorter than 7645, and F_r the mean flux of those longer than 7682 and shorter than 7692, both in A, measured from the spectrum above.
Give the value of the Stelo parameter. 1.1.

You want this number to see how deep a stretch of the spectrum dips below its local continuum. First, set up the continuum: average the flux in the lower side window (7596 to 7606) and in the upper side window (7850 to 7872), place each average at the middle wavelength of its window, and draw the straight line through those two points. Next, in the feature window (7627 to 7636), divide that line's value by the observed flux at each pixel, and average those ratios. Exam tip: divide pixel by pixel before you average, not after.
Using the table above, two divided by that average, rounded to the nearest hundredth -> 1.70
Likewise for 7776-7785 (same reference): 1.84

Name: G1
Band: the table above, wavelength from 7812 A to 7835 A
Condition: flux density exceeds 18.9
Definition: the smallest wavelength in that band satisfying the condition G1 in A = 7829.05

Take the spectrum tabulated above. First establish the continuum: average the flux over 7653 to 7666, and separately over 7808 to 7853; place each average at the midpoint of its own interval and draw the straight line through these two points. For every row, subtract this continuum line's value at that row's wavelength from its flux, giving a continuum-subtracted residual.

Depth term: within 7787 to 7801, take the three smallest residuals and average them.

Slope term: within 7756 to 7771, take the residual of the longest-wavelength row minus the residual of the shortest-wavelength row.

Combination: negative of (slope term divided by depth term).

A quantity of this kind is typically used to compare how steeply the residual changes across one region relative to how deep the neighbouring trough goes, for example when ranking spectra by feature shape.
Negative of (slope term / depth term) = -1.2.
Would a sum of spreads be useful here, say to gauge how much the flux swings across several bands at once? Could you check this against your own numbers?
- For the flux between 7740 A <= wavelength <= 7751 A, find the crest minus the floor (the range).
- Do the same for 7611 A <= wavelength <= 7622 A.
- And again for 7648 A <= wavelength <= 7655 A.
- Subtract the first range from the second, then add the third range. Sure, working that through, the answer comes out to 1.3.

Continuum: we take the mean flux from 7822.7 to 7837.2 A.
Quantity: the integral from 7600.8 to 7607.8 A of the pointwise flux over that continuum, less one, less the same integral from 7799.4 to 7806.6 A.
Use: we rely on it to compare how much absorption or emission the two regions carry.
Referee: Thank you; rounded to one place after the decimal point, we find 1.5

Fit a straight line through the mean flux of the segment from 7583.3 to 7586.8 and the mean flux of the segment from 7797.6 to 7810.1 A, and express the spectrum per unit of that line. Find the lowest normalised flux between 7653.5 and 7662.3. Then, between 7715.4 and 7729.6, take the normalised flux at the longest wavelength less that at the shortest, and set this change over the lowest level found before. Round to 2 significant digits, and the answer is -0.022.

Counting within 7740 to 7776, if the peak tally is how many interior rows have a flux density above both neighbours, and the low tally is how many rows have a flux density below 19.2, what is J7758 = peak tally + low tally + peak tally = 22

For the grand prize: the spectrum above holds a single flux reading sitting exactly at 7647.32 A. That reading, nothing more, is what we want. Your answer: 18.64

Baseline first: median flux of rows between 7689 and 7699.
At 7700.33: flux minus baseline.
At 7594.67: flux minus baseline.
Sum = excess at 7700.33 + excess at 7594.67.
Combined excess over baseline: 1.8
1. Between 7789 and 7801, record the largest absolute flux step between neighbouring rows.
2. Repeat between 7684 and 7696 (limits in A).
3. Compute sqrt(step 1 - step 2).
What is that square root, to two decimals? 0.44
